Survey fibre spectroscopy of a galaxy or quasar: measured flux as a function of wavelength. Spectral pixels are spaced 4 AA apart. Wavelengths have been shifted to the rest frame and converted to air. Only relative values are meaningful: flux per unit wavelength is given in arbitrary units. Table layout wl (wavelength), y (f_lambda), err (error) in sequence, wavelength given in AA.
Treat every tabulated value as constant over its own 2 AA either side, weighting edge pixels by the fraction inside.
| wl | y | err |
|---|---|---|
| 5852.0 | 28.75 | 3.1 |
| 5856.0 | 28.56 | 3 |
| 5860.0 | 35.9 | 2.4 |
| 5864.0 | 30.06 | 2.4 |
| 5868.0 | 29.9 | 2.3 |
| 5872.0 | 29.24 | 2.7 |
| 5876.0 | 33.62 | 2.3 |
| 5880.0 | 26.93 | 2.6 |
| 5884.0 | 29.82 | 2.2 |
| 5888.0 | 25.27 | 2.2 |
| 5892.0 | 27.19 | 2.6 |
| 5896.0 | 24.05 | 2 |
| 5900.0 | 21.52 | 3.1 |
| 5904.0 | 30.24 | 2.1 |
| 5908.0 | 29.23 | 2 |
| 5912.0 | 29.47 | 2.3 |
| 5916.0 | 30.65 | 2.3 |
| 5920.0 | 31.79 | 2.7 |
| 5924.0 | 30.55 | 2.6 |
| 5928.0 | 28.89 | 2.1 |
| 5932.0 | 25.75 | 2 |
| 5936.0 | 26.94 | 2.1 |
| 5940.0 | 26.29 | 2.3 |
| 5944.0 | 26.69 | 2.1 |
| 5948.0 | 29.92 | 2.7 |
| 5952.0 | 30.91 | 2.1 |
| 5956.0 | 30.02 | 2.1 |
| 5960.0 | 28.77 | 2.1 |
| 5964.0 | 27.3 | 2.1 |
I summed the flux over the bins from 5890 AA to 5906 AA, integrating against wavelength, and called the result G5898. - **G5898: 412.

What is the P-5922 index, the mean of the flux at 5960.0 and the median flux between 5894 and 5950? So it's 28.9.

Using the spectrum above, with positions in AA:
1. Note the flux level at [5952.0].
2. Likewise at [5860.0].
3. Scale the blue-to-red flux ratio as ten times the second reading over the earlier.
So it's 11.6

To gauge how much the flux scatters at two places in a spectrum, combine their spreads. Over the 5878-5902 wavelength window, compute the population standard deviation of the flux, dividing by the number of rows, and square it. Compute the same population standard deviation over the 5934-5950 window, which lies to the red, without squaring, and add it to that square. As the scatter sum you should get 8.3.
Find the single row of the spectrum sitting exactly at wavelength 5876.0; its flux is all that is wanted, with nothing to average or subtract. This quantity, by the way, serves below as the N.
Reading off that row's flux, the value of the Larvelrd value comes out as 33.62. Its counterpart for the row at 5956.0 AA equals 30.02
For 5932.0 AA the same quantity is 25.75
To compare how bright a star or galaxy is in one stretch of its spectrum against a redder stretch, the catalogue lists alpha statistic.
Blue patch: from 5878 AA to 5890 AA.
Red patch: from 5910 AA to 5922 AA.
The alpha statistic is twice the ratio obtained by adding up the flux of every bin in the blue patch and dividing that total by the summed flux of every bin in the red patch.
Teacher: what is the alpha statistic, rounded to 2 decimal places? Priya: 1.78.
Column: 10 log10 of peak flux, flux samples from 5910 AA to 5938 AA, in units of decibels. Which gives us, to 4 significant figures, 15.02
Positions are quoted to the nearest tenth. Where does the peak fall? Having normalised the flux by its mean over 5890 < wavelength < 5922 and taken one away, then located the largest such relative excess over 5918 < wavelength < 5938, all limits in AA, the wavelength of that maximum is 5920.0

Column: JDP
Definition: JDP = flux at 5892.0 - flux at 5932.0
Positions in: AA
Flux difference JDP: 1.4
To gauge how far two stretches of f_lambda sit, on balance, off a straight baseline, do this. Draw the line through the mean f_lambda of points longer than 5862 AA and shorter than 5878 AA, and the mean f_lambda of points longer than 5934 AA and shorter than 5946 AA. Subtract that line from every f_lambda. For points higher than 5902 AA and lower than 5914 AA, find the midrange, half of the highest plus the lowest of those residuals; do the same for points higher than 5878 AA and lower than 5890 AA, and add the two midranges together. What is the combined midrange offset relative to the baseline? -1.1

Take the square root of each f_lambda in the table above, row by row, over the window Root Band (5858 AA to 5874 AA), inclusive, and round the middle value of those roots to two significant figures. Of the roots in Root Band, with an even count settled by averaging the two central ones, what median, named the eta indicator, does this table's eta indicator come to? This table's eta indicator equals 5.5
